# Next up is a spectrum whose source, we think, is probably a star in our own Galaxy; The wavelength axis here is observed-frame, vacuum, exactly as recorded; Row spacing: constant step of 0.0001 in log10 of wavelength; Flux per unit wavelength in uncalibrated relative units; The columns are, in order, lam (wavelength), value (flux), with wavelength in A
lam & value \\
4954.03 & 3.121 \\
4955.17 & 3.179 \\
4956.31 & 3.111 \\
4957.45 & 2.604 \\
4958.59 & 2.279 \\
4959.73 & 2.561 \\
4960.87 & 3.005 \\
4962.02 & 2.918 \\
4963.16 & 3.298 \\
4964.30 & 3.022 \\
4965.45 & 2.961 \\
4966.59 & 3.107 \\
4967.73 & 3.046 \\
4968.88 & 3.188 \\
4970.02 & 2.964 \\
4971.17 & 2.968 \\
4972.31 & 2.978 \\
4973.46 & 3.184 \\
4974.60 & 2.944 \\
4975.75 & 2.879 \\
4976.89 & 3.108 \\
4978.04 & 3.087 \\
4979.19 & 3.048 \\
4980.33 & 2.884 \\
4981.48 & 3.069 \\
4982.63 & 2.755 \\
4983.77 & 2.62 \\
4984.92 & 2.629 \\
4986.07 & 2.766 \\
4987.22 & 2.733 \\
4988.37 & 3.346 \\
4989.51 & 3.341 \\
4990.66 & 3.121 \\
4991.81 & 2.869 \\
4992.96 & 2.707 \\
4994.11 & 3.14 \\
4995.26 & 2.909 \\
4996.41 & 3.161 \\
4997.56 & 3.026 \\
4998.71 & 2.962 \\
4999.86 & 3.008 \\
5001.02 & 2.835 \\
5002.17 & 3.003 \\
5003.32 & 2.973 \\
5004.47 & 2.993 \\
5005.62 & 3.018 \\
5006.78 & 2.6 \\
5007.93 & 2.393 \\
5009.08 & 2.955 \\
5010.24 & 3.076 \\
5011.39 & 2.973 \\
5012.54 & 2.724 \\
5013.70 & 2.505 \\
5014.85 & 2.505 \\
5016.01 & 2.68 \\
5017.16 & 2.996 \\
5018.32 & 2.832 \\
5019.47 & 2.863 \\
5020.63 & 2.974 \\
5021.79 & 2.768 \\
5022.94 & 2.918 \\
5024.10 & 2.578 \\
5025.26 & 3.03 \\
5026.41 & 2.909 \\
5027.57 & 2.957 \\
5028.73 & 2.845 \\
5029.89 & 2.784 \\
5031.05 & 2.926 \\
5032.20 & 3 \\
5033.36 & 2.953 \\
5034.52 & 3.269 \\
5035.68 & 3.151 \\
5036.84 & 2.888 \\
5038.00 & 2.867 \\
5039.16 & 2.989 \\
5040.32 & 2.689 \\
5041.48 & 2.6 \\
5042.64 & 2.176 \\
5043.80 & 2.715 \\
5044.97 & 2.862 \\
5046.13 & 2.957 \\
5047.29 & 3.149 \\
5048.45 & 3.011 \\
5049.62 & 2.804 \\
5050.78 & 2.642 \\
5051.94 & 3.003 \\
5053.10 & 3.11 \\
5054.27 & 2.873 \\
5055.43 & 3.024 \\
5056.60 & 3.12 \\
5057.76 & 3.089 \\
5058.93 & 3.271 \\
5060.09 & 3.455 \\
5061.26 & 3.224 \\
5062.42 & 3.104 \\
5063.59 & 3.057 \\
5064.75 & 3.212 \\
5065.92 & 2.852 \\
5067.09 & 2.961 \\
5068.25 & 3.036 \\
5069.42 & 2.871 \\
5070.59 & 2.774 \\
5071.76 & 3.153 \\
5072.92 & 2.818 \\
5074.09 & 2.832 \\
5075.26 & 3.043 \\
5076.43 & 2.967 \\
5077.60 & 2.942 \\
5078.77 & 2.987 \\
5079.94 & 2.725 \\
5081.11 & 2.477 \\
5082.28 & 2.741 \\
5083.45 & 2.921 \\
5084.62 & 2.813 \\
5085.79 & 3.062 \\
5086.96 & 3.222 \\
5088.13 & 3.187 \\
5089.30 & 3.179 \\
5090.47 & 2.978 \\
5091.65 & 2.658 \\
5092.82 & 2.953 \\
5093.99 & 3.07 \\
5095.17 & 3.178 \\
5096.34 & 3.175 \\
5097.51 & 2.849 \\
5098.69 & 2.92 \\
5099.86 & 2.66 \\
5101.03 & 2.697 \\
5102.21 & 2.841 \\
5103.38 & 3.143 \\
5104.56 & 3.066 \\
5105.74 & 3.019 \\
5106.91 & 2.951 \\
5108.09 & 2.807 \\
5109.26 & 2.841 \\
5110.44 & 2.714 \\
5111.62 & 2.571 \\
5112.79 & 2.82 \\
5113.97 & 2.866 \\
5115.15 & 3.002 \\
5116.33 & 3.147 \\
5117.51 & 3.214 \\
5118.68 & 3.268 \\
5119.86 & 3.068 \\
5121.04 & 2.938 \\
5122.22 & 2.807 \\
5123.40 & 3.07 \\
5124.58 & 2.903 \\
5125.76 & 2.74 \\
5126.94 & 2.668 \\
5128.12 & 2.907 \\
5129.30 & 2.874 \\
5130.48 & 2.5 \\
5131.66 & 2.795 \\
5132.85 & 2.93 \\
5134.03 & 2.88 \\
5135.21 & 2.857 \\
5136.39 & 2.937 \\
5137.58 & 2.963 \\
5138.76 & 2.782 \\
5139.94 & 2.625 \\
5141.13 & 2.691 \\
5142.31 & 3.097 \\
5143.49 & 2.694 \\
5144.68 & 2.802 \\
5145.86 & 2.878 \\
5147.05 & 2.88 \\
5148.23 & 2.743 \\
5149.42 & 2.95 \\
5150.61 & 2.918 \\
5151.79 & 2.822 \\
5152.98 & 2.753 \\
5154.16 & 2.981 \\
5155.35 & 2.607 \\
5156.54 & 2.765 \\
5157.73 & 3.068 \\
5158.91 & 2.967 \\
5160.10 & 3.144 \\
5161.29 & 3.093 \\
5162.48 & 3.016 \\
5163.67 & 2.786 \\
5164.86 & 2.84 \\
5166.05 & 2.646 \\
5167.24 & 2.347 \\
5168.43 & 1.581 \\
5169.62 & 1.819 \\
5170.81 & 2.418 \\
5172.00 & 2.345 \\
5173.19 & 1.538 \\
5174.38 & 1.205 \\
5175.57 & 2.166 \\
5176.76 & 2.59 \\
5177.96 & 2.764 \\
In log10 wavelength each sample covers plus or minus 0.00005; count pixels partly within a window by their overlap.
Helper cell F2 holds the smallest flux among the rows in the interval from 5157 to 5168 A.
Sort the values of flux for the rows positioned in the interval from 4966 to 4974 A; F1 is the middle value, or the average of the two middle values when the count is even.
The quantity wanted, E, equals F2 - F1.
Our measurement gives -0.7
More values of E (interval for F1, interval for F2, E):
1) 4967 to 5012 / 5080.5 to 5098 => -0.5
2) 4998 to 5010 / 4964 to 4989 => -0.3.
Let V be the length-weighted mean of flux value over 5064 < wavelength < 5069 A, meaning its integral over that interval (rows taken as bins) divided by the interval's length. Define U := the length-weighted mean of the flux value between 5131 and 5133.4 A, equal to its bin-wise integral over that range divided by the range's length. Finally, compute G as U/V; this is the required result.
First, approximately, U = 2.84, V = 3.01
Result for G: 0.943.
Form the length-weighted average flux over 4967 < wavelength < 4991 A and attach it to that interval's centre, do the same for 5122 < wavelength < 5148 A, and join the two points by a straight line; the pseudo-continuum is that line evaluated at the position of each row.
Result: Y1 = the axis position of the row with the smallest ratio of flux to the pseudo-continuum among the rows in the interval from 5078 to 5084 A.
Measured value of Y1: 5081.11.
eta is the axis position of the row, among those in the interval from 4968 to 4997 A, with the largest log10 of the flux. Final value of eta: 4988.37 A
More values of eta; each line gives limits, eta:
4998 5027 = 5010.24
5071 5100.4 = 5086.96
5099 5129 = 5118.68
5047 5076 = 5060.09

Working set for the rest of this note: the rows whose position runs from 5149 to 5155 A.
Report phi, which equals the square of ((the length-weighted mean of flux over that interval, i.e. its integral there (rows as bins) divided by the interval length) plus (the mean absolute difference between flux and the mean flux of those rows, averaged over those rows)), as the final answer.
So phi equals 8.7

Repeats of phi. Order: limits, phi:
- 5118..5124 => 10.0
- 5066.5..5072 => 9.3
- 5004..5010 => 9.2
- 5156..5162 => 9.8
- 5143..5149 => 8.2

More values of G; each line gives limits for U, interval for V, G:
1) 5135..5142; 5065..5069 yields 0.950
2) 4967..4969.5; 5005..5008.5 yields 1.165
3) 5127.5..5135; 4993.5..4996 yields 0.930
